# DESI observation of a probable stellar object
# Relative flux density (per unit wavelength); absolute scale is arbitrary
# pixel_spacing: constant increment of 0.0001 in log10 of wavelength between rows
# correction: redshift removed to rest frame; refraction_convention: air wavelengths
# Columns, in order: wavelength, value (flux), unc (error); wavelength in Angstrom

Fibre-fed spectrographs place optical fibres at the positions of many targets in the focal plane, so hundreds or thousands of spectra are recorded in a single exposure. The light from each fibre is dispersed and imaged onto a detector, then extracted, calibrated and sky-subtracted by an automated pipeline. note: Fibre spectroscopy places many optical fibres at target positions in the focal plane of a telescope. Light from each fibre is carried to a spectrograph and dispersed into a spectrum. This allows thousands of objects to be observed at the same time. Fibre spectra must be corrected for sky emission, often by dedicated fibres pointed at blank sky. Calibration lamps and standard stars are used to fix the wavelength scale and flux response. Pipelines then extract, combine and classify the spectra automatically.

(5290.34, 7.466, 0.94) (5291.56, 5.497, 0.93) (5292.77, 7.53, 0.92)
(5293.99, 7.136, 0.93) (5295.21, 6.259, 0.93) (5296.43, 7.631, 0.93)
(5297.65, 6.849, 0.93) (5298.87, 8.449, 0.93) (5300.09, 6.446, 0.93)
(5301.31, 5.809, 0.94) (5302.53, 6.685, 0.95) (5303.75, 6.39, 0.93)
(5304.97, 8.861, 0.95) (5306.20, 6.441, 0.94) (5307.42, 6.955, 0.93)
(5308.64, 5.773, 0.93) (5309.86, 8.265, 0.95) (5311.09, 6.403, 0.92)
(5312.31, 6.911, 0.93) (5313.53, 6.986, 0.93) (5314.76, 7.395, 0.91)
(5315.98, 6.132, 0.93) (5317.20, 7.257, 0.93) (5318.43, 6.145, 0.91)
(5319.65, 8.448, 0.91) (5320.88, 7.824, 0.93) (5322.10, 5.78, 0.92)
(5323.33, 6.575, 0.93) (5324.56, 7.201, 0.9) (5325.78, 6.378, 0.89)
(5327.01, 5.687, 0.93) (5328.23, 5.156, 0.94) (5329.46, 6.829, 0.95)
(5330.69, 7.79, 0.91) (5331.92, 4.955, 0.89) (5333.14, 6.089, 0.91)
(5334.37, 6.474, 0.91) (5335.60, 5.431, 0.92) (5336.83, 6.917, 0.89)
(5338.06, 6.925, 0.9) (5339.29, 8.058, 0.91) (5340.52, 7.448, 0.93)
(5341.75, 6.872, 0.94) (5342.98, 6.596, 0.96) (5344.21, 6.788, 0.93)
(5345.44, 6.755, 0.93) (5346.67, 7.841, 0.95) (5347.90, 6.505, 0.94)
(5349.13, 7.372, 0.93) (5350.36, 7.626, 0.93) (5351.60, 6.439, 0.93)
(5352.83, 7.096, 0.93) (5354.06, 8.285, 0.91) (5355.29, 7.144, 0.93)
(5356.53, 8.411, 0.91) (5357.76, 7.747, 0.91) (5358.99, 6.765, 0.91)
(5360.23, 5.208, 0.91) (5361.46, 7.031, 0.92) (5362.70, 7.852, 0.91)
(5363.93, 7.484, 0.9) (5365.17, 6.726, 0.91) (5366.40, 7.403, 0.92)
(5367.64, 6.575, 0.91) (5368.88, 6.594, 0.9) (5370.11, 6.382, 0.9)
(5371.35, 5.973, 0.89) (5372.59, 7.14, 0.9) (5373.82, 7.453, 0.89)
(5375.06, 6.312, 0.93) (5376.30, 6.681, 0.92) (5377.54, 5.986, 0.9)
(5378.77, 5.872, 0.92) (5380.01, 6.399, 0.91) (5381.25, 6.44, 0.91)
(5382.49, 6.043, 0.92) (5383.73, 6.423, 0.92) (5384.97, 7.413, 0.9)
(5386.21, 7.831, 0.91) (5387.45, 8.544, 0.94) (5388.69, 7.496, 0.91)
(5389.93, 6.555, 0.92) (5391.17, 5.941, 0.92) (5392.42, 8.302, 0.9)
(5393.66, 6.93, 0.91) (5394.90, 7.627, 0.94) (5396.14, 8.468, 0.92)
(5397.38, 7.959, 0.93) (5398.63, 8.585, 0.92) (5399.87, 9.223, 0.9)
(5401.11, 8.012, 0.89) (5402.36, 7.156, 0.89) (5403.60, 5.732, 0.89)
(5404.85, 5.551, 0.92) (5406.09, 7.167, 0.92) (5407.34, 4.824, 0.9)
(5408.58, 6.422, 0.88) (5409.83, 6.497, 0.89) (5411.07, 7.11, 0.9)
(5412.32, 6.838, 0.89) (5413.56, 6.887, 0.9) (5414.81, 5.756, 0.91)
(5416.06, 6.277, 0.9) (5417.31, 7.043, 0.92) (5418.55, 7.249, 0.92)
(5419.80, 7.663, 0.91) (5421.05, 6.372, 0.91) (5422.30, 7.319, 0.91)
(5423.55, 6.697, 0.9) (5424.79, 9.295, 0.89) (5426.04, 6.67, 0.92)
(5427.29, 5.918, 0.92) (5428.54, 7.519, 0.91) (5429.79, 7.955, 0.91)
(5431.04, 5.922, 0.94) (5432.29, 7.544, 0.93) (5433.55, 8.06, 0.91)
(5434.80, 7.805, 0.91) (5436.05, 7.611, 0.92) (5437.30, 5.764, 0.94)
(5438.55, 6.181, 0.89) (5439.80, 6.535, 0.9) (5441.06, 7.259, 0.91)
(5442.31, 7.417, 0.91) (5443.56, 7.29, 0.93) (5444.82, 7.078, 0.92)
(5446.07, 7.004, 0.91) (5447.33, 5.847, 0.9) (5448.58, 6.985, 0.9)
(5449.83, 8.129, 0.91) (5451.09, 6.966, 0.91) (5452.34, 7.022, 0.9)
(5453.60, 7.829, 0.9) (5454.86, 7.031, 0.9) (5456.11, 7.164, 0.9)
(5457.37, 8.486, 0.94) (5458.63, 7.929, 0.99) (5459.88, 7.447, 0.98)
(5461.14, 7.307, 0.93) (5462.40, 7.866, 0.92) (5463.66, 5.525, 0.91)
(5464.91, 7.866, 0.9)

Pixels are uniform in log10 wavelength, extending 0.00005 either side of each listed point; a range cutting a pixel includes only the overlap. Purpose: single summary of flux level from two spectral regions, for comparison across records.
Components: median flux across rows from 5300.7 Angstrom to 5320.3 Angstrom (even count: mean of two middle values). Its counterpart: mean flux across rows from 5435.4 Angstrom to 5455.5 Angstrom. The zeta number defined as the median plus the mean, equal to 13.8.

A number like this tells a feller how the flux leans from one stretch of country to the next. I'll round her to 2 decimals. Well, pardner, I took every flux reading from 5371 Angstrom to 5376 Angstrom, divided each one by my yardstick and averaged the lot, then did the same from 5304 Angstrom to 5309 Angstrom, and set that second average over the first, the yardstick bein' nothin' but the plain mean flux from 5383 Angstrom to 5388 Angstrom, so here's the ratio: 1.04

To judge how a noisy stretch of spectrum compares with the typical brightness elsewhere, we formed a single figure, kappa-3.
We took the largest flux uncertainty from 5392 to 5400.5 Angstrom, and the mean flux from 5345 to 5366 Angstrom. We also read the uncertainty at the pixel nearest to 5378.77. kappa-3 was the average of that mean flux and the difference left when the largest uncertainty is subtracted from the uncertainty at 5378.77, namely 3.59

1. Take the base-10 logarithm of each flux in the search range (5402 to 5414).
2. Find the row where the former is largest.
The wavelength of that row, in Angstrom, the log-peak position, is 5406.09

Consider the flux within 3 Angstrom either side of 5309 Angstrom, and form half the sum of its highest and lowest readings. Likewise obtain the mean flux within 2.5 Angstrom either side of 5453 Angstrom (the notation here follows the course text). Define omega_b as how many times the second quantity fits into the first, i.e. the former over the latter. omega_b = 0.97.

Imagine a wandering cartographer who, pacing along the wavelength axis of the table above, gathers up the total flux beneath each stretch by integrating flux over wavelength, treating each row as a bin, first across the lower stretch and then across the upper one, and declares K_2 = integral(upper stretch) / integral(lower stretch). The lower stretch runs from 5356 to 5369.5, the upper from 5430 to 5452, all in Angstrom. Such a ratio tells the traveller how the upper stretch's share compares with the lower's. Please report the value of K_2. 1.6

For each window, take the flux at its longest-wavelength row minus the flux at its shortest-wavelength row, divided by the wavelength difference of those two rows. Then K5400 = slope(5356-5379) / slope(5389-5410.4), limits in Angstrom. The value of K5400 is 39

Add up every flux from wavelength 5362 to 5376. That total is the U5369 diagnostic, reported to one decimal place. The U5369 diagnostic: 75.9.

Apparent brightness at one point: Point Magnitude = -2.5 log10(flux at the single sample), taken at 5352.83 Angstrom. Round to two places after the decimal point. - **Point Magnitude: -2.13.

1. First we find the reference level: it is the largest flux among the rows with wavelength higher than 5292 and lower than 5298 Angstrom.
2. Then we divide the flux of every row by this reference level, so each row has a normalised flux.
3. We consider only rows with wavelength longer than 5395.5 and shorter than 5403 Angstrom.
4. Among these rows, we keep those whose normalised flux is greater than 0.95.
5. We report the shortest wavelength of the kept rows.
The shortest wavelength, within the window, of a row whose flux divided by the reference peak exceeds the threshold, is 5396.14 Angstrom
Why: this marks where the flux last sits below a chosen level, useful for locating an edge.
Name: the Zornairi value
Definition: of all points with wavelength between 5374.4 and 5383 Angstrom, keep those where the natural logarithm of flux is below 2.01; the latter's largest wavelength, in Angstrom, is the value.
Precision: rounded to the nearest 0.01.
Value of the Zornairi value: 5382.49 Angstrom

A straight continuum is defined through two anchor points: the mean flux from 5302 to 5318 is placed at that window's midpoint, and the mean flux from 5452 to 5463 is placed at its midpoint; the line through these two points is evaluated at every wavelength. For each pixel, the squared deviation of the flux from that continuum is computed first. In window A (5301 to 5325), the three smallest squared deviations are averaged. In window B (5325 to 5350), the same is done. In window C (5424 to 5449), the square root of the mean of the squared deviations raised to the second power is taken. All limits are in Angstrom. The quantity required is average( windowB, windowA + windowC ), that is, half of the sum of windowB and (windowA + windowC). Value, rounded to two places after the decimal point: 0.76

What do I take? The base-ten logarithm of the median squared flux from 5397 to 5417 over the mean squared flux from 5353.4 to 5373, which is -0.028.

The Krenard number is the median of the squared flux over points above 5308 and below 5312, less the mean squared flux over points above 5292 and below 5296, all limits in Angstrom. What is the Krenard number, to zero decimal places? -8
